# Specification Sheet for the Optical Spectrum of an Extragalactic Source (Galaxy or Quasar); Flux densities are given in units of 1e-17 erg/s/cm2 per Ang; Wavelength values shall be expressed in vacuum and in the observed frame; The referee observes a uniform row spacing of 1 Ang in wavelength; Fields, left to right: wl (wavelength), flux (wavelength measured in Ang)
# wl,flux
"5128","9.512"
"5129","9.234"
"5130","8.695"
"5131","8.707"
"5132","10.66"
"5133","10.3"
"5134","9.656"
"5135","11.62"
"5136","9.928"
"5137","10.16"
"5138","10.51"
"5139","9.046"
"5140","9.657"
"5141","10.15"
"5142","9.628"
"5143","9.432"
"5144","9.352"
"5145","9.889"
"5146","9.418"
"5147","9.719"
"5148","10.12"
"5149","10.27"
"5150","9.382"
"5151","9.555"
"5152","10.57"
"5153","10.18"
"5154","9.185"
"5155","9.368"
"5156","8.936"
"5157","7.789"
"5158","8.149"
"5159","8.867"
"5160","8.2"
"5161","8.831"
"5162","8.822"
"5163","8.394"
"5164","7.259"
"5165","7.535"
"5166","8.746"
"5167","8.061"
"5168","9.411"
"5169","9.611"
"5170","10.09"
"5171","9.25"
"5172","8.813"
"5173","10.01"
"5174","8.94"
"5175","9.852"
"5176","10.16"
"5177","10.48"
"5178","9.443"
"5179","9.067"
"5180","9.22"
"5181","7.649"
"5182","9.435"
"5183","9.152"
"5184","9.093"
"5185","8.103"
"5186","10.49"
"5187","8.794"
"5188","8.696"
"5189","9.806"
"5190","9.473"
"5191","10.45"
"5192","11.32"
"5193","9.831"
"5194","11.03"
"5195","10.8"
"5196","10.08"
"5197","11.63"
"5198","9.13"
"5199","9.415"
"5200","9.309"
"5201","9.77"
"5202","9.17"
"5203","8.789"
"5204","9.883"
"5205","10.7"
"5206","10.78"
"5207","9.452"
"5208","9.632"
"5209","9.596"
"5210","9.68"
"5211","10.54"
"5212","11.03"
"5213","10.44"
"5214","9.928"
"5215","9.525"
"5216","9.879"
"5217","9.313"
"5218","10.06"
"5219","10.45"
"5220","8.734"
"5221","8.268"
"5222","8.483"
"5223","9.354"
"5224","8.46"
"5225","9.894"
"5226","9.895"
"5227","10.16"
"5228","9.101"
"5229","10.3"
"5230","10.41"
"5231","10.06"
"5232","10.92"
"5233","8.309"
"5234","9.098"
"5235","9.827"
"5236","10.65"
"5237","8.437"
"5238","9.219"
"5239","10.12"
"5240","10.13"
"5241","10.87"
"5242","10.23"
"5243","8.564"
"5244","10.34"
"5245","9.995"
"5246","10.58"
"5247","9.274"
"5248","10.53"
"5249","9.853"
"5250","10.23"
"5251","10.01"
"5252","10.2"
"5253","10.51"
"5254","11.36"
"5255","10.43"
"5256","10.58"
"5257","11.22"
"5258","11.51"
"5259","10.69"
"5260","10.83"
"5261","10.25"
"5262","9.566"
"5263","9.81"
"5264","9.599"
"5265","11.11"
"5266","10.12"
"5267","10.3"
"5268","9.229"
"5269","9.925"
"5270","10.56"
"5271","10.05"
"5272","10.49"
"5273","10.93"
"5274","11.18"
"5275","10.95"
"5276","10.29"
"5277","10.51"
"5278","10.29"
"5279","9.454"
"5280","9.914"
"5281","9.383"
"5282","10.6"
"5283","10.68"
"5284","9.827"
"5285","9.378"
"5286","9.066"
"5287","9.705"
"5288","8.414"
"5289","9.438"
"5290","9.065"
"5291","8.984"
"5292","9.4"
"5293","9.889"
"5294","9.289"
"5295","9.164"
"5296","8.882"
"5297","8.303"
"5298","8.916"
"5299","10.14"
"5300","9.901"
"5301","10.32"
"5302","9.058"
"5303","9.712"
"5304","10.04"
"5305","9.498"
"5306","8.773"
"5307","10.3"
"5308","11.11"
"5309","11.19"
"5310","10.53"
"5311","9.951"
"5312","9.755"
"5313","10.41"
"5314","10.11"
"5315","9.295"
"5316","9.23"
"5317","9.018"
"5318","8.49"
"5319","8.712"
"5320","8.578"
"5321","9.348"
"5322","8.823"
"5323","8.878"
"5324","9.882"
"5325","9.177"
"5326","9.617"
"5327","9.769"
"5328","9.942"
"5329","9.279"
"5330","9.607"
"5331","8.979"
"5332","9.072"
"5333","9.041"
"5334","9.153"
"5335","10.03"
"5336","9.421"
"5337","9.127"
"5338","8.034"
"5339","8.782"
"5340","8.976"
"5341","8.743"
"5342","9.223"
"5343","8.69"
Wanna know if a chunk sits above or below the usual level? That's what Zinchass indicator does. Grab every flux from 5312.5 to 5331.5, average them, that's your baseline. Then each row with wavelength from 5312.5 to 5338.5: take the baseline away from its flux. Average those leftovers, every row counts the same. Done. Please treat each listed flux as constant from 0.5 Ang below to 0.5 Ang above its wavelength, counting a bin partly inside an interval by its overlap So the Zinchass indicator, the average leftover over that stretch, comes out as -0.05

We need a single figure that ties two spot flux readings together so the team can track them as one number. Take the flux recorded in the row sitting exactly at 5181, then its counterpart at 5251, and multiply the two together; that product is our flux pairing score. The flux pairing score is 77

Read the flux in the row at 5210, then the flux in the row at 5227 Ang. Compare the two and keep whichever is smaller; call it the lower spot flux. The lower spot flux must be 9.7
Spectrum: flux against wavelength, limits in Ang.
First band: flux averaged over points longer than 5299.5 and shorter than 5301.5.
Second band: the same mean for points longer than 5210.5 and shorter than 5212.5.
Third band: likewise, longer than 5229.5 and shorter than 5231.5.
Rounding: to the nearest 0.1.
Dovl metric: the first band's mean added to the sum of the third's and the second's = 31.1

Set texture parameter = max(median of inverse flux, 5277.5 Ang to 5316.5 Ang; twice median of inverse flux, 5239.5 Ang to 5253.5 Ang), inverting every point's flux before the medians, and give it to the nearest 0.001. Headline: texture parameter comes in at 0.196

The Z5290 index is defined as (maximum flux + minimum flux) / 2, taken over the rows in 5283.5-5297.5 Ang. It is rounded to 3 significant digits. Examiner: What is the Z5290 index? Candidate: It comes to 9.10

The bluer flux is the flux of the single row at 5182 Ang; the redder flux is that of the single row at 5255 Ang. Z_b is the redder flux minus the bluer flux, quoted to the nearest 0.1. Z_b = 1.0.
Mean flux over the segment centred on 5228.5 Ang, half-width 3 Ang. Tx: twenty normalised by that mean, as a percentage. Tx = 200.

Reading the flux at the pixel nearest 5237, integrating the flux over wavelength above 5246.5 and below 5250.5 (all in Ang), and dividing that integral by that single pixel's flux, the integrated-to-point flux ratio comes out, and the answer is 4.7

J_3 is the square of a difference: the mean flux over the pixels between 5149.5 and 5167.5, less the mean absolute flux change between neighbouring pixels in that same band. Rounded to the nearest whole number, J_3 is 66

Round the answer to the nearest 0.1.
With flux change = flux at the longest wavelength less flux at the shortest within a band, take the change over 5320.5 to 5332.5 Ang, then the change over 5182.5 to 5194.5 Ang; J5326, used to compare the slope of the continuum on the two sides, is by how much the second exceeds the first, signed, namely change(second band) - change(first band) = 2.2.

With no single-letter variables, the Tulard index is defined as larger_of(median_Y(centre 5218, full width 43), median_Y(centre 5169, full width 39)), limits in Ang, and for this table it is 9.8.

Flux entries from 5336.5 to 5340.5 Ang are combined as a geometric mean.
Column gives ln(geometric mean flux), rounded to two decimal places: 2.17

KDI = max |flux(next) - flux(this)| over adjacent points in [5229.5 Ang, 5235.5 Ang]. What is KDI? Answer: 2.61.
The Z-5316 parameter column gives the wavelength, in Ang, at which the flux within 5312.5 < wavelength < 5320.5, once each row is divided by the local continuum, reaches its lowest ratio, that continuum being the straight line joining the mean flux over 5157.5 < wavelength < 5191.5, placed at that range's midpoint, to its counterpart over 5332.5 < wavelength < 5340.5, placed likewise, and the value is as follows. 5318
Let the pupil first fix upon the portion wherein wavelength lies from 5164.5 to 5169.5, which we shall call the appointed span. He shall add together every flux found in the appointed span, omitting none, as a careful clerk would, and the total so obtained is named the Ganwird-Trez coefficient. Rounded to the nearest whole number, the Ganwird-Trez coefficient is 43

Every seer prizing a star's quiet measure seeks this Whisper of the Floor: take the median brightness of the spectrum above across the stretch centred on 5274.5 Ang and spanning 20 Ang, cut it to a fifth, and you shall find 2.06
